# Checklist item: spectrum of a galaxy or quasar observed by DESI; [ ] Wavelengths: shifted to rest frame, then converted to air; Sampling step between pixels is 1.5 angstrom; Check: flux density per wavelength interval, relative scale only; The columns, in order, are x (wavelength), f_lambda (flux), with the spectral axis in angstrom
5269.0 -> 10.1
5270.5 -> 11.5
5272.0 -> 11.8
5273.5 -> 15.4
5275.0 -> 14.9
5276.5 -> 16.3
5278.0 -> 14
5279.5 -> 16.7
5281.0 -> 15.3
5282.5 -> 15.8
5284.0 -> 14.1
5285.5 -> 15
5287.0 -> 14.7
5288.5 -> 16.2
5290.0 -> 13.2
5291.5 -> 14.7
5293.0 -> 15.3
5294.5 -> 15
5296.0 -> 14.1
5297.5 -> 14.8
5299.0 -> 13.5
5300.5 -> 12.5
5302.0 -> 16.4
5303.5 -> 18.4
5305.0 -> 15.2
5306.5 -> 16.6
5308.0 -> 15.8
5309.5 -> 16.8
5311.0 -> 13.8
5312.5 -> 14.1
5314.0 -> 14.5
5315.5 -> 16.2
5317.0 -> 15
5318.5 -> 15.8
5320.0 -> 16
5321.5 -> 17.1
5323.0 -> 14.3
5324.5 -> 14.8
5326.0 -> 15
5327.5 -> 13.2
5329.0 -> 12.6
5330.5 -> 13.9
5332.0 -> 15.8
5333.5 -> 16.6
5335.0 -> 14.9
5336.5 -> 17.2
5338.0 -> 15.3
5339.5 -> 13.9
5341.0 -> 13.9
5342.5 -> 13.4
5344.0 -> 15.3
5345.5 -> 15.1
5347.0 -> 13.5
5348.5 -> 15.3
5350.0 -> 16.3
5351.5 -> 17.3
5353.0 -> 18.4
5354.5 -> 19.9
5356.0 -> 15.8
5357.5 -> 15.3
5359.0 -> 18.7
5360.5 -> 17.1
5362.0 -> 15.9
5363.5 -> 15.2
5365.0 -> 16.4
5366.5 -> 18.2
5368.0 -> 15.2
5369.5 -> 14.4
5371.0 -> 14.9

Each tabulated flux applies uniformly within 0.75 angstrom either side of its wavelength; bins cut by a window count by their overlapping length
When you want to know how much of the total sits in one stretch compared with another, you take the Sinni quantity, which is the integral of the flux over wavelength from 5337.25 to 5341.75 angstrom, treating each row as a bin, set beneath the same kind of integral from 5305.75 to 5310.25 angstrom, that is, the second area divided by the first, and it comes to 1.14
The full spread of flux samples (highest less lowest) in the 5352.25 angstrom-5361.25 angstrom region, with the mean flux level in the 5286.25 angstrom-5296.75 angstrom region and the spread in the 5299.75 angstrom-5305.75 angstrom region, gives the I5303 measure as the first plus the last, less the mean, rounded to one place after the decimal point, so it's -4.2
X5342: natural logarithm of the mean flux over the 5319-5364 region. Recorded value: 2.75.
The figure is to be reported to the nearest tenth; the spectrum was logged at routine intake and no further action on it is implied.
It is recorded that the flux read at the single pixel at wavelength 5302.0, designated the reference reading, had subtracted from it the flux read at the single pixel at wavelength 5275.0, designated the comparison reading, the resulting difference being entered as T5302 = 1.5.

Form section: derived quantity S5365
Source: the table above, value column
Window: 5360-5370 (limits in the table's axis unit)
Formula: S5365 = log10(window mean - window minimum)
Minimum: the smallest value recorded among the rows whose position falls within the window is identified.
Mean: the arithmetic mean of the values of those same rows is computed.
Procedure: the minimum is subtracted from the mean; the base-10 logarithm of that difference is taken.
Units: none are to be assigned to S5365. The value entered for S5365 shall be 0.22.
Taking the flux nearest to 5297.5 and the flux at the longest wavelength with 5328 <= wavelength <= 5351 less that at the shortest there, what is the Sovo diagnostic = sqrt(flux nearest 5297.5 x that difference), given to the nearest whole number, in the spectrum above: 7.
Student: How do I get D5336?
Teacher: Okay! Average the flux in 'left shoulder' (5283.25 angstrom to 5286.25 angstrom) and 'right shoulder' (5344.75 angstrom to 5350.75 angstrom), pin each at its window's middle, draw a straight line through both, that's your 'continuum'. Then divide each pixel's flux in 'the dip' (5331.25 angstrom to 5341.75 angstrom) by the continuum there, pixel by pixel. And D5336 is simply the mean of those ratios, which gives 1.028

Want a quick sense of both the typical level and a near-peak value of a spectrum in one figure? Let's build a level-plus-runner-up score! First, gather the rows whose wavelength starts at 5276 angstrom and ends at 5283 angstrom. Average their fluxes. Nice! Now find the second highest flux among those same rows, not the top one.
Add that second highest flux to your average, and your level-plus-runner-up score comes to 31.9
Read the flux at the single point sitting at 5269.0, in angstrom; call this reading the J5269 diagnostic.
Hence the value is 10.1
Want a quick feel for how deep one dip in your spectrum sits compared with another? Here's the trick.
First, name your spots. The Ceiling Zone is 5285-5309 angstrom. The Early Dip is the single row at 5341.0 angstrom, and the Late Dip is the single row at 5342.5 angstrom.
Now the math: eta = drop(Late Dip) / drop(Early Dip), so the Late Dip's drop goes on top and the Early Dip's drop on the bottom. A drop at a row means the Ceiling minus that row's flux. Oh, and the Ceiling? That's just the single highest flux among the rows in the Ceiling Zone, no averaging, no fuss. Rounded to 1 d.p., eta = 1.1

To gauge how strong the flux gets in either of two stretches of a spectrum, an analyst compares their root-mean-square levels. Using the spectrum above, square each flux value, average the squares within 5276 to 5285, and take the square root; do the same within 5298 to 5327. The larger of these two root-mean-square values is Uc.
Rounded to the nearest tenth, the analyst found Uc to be 15.4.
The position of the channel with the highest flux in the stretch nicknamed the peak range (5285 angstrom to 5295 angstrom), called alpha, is 5288.5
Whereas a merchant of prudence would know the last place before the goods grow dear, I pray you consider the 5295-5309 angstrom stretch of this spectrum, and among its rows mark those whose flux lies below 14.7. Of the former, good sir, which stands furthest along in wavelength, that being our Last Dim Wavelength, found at 5300.5 angstrom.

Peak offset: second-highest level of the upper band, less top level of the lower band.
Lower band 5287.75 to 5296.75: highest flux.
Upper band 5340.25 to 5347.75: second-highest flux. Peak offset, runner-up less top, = -1.1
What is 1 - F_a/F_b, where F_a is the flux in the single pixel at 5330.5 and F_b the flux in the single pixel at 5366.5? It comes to 0.24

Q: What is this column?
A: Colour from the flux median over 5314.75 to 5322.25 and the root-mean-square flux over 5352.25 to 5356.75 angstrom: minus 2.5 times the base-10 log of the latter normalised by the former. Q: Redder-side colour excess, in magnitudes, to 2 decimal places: -0.13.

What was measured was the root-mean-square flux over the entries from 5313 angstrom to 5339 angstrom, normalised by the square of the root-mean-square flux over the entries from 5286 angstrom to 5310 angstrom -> 0.0654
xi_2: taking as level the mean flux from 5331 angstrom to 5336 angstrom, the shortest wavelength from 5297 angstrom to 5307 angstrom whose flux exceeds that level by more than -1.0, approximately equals 5297.5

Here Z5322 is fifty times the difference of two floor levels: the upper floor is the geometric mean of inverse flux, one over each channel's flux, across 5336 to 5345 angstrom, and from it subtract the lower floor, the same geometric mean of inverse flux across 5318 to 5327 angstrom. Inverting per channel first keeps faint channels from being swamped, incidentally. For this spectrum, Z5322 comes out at 0.15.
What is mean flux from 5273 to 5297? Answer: 15.0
